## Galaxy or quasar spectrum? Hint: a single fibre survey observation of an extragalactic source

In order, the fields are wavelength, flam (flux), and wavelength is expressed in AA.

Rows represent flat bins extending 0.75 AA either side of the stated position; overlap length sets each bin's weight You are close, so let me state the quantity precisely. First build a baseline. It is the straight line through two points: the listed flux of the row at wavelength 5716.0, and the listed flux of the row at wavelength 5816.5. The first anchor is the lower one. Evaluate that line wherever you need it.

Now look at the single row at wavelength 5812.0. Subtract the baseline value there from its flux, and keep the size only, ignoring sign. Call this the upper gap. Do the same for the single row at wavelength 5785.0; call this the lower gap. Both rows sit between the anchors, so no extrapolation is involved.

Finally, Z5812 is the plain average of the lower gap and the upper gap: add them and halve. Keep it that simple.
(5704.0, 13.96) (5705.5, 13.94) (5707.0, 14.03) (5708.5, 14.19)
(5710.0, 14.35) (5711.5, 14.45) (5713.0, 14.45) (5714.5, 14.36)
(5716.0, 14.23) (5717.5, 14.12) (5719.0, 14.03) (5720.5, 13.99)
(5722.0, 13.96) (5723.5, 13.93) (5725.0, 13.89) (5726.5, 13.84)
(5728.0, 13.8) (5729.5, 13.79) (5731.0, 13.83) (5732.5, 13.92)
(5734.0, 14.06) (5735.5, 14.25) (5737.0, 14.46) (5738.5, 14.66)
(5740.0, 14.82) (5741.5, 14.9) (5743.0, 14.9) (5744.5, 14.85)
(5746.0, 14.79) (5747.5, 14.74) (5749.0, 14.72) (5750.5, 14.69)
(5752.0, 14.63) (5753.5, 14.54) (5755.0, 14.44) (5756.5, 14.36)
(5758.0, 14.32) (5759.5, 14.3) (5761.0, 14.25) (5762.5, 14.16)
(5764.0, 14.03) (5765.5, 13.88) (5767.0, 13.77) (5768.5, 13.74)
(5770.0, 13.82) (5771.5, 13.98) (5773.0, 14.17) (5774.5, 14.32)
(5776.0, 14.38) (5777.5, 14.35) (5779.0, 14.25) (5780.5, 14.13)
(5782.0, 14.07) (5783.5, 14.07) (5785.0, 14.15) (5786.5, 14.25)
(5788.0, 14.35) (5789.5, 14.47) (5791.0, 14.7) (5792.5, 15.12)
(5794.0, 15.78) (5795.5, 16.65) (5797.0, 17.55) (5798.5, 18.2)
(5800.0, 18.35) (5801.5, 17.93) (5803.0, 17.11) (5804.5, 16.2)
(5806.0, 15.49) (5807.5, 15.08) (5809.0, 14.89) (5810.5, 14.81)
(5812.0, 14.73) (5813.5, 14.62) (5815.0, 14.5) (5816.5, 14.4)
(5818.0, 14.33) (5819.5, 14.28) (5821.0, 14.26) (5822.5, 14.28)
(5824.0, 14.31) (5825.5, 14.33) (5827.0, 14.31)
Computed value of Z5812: 0.27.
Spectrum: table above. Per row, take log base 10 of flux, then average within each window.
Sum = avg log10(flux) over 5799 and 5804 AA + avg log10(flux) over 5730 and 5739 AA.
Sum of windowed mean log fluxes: 2.40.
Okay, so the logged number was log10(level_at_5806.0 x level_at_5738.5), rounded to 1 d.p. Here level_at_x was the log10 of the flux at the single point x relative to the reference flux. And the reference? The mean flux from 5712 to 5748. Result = -3.4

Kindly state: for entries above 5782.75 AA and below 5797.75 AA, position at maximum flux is 5797.0 AA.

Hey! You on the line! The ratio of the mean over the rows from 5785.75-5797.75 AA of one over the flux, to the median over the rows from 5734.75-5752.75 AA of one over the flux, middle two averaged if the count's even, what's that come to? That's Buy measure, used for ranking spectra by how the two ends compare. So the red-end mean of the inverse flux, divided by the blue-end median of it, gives 0.96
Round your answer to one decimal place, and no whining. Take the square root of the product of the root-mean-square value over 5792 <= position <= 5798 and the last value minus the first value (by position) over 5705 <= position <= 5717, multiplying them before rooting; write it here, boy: 2.2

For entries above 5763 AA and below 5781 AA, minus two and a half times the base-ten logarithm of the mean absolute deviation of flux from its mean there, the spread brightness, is 1.8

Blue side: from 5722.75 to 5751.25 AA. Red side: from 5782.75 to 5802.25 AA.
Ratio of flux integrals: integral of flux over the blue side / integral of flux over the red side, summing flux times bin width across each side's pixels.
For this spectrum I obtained 1.3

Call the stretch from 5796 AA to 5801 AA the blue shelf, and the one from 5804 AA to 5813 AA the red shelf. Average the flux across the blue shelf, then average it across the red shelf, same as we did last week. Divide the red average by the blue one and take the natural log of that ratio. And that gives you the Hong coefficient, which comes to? -0.17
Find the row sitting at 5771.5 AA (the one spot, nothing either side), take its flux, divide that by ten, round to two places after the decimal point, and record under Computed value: 1.40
